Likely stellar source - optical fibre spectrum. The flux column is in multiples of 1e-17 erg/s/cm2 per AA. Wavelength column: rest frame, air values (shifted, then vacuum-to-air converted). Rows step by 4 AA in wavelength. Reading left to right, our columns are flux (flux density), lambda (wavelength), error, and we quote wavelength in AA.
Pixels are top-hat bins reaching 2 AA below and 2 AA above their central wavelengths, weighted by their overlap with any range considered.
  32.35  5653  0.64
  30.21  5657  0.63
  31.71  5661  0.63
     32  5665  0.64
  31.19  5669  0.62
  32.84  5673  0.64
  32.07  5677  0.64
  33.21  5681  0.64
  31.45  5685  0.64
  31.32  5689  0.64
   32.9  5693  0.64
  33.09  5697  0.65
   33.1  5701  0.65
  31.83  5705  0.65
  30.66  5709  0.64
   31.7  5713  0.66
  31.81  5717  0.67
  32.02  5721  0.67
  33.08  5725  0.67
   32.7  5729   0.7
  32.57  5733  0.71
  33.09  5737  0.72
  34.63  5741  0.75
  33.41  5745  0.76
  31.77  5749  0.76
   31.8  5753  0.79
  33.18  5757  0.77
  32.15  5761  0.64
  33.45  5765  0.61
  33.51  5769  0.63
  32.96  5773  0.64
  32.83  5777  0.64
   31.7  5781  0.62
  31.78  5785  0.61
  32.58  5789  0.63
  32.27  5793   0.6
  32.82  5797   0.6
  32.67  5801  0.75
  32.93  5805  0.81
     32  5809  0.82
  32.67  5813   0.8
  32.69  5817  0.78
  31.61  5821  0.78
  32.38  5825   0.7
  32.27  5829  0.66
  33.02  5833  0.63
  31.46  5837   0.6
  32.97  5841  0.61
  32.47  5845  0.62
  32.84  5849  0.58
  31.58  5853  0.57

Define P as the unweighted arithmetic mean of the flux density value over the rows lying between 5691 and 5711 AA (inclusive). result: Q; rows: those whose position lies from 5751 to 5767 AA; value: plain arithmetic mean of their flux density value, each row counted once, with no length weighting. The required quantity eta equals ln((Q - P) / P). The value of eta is -4.6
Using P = 32.3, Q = 32.6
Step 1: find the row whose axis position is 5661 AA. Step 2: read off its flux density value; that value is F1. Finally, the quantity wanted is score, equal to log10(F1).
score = 1.50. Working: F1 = 31.71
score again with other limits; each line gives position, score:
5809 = 1.51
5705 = 1.50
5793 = 1.51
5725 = 1.52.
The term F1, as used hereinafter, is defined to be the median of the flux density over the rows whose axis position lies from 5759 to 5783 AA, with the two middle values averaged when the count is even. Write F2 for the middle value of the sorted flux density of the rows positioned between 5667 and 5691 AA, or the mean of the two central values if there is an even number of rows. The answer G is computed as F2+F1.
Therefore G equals 64.7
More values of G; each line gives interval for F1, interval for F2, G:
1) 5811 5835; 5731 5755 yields 65.4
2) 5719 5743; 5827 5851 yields 65.5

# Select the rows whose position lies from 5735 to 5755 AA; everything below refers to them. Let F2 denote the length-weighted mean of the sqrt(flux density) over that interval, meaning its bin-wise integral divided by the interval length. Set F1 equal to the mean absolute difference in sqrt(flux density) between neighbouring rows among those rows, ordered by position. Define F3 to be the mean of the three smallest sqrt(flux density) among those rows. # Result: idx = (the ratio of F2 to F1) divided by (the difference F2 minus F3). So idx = 957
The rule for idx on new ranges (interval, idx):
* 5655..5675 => 1208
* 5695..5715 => 1219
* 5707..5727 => 2566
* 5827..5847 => 1840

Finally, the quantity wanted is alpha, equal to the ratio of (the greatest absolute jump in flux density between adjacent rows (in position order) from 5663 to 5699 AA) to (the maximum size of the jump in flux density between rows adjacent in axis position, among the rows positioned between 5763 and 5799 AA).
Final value 1.56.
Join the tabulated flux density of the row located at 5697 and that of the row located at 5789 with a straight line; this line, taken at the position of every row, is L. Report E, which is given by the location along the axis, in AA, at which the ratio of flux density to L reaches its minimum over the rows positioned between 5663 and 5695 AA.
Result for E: 5669 AA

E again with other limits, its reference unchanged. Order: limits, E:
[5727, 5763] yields 5749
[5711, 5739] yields 5713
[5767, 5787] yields 5781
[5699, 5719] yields 5709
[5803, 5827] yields 5821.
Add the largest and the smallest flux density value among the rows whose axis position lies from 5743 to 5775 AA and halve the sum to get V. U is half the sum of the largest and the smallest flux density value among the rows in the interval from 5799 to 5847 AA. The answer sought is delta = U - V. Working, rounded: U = 32.2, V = 32.6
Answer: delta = -0.4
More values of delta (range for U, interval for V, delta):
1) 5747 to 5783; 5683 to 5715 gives 0.7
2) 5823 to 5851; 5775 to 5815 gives -0.1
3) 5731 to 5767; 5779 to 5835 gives 0.9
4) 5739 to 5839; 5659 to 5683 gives 0.8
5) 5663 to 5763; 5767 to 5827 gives 0.1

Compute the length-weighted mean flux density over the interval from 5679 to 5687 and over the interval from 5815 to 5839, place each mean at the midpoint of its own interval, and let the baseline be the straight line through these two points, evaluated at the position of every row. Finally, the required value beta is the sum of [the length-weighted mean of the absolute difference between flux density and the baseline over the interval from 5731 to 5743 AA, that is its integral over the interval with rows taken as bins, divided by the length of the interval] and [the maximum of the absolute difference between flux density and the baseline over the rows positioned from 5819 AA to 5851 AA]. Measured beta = 1.92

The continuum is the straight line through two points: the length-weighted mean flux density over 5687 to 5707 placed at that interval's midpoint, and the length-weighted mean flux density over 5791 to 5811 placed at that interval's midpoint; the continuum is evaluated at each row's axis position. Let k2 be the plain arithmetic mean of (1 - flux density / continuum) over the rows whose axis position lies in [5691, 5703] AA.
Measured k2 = -0.018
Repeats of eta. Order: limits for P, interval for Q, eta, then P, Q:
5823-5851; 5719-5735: -5.7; 32.5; 32.6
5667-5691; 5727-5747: -3.2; 32.0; 33.3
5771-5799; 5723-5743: -3.7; 32.4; 33.2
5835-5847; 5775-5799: -7.0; 32.3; 32.3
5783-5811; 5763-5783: -4.3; 32.4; 32.9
